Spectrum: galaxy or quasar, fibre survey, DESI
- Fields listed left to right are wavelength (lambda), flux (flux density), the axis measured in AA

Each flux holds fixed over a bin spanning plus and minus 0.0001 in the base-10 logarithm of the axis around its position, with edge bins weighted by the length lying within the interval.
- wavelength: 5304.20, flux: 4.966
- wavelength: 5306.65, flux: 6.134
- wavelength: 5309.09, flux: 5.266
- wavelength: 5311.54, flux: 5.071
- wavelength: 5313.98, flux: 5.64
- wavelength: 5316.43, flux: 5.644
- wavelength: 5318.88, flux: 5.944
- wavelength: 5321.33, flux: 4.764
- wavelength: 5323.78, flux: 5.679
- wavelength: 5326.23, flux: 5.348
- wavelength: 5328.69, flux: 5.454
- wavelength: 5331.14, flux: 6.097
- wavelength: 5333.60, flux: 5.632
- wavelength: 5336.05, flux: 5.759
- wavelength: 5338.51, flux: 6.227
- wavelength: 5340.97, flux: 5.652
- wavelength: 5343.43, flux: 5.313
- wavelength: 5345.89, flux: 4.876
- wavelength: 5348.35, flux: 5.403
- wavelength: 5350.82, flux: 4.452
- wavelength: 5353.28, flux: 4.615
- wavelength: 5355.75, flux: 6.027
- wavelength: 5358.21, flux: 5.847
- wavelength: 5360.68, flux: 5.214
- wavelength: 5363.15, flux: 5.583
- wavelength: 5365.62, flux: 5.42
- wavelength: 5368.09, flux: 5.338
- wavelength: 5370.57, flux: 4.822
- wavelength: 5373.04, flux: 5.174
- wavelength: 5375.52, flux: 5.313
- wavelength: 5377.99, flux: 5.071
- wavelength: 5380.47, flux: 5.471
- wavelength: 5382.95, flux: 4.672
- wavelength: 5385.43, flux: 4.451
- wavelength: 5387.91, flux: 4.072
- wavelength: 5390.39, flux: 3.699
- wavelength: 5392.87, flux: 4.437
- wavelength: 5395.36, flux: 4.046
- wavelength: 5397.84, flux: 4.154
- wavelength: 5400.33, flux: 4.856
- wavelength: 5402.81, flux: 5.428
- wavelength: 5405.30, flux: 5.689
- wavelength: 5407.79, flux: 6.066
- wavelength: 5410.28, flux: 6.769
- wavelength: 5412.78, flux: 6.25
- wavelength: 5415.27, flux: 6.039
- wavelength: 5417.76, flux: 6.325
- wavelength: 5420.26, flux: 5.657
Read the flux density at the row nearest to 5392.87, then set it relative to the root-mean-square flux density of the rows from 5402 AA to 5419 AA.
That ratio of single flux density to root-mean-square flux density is 0.7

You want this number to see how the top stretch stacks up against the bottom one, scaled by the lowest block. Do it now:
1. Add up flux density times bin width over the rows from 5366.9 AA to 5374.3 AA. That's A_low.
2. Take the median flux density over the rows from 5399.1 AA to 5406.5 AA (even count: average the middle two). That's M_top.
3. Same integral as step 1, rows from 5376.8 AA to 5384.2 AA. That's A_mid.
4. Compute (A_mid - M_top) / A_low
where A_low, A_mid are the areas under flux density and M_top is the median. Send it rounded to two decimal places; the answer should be 0.85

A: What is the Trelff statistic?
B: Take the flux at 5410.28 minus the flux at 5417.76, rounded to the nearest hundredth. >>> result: 0.44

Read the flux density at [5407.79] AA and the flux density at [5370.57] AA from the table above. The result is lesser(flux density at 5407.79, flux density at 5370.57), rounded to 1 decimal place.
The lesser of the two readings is 4.8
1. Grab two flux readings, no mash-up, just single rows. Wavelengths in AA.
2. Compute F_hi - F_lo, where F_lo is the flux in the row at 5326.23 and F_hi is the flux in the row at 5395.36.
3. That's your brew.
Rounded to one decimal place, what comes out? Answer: -1.3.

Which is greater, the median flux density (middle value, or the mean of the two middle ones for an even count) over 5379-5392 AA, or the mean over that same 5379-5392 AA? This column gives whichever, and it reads 4.5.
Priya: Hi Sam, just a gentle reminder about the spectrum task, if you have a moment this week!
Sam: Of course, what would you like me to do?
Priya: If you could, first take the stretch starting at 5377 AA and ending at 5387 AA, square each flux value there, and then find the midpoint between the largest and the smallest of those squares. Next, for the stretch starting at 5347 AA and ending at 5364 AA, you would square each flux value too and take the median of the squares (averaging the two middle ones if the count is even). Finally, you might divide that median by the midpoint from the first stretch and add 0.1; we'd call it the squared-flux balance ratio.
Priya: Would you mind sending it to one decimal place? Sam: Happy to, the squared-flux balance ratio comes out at 1.3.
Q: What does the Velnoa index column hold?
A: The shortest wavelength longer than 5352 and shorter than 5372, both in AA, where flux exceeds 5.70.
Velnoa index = 5355.75 AA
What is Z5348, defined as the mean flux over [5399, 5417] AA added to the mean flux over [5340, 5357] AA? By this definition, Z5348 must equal 11.1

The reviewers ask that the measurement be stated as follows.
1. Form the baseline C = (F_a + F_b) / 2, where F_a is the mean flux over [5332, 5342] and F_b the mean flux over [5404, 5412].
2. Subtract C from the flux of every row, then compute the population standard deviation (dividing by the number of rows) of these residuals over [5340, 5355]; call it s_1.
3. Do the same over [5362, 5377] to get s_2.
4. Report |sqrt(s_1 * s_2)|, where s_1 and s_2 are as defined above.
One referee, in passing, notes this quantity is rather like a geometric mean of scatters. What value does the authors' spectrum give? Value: 0.32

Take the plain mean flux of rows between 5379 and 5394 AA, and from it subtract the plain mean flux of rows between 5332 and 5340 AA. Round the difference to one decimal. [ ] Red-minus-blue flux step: -1.4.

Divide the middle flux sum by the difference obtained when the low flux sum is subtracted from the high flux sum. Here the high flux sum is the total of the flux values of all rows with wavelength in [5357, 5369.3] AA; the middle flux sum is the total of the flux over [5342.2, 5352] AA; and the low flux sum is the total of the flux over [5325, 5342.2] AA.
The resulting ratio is -2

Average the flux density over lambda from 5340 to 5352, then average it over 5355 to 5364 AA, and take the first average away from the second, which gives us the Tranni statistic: 0.5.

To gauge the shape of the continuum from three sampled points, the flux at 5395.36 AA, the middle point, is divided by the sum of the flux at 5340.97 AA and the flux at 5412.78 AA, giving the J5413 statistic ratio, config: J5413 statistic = 0.34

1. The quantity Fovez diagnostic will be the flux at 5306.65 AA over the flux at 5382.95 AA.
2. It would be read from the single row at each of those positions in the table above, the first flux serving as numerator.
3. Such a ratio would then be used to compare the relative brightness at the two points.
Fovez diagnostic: 1.31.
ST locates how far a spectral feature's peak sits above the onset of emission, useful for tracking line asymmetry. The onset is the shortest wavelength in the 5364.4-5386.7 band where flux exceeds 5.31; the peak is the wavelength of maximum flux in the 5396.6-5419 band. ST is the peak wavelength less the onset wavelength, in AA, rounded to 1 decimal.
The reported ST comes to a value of 44.7 AA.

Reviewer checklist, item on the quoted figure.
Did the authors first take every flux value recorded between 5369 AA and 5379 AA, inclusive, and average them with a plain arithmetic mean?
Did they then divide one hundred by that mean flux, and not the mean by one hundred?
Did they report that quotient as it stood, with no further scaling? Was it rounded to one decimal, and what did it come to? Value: 19.6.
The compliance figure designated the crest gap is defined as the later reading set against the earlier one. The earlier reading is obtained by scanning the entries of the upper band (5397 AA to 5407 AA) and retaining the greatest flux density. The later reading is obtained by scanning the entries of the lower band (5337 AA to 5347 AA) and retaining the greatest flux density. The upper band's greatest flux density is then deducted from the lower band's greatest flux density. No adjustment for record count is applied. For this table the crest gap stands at 0.5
